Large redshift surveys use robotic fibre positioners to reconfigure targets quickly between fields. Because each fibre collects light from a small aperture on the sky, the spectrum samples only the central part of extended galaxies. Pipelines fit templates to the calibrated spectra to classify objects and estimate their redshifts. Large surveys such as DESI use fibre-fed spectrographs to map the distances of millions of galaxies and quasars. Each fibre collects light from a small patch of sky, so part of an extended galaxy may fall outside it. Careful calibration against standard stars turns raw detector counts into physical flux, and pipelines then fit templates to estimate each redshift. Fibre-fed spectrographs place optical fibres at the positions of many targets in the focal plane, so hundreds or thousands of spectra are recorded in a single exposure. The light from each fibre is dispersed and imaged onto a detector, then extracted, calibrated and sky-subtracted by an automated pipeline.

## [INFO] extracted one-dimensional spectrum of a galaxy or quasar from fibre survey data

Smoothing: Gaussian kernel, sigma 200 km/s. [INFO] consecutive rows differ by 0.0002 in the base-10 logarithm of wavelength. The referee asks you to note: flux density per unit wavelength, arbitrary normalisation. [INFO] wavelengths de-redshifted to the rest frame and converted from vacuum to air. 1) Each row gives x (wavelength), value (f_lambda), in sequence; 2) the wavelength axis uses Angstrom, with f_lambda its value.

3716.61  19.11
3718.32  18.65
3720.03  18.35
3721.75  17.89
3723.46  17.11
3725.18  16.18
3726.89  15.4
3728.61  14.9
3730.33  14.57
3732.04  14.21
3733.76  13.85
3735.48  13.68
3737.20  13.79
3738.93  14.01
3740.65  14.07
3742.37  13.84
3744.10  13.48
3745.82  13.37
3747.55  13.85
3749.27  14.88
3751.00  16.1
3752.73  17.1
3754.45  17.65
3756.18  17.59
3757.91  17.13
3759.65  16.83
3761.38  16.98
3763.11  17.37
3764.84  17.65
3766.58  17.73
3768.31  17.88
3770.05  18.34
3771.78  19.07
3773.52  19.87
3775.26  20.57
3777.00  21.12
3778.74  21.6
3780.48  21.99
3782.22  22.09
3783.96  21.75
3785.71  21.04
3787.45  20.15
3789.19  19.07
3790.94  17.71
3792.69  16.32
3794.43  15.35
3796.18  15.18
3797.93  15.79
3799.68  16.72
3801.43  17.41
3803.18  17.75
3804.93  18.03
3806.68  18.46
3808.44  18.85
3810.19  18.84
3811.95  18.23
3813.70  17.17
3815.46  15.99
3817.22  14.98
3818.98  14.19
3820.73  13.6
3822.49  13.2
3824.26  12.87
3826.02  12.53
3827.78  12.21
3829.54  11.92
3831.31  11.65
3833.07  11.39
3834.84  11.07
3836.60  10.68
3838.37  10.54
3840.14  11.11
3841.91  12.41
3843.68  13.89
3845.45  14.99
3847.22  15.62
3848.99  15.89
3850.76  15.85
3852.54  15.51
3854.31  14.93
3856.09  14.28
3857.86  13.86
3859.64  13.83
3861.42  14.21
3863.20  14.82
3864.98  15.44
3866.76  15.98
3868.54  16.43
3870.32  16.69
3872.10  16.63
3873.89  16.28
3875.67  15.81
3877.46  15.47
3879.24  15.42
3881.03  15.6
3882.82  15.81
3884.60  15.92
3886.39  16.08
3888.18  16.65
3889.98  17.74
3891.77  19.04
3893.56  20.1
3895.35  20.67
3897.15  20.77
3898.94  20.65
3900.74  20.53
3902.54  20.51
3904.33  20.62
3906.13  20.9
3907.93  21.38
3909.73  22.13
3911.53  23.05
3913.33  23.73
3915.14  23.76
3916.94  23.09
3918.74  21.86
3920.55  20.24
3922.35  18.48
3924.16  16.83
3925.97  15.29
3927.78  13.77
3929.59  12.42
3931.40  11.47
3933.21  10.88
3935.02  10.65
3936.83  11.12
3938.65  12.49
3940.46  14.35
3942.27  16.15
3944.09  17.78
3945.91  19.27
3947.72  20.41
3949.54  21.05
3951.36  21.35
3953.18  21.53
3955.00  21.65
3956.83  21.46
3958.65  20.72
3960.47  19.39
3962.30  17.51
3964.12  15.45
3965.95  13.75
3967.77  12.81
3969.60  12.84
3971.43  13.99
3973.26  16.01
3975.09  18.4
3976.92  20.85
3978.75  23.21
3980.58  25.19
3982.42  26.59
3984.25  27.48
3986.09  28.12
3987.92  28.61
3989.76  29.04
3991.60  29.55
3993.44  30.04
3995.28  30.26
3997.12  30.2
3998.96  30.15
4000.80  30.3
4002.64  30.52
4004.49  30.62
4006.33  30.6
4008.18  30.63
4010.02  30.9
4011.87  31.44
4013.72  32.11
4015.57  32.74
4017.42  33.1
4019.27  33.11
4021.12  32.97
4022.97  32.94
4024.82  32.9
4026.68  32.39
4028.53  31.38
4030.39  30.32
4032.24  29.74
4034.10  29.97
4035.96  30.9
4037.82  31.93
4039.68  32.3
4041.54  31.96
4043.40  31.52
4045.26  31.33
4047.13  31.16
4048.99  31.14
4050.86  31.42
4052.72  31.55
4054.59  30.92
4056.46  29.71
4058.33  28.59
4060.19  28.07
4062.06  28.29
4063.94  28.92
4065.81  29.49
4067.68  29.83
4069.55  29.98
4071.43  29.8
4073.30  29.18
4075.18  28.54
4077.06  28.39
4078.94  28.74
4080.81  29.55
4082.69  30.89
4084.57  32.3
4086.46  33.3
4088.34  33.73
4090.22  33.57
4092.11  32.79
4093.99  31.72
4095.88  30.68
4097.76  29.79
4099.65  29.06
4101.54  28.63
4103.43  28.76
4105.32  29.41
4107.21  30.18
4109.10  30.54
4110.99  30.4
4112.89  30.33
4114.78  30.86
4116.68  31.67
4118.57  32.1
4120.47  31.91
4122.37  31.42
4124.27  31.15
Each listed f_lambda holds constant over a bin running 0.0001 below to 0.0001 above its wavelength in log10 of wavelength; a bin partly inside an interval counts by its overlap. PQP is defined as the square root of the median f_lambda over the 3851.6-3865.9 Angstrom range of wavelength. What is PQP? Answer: 3.8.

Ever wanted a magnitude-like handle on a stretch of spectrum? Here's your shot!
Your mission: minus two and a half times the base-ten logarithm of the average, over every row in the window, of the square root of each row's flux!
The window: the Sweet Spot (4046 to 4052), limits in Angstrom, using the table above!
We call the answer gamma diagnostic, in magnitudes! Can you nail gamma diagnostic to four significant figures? -1.868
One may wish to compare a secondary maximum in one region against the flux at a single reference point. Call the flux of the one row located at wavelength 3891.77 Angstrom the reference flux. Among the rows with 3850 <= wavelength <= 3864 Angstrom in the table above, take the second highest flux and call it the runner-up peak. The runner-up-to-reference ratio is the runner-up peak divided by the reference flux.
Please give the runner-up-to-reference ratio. 0.8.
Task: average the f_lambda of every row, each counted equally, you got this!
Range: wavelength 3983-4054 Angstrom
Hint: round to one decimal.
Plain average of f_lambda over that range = 31.0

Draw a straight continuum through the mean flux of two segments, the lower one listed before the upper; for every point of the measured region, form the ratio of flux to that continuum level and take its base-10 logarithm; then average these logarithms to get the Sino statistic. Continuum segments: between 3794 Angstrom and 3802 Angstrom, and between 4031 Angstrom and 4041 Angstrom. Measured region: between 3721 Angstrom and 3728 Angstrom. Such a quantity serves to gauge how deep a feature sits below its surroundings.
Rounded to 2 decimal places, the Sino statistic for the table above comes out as 0.16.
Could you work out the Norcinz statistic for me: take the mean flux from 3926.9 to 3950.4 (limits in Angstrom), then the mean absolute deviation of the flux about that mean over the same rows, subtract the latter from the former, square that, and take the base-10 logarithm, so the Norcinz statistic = 2.1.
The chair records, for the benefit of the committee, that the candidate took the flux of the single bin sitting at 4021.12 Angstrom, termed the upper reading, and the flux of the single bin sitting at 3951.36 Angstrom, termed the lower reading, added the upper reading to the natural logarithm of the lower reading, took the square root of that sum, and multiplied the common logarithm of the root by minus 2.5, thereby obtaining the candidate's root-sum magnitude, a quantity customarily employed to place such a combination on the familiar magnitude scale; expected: -1.95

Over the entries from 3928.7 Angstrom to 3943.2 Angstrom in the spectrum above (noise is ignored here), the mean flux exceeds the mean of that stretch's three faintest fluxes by 1.6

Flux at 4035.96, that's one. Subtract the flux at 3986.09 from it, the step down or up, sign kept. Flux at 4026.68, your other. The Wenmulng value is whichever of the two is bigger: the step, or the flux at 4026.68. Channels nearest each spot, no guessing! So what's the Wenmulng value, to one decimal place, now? 32.4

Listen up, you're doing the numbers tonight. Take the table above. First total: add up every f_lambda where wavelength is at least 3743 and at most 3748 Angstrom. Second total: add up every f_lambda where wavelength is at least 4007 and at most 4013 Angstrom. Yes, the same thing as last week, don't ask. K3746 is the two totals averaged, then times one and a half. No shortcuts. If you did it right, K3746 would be 100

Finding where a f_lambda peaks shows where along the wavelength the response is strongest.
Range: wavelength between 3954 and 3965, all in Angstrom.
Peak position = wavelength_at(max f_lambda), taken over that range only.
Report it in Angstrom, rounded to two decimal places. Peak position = 3955.00 Angstrom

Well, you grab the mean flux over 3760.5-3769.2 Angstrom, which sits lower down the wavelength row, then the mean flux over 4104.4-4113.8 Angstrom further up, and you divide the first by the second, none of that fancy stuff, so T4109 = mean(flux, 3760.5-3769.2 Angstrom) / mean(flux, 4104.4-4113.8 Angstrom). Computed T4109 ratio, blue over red 0.58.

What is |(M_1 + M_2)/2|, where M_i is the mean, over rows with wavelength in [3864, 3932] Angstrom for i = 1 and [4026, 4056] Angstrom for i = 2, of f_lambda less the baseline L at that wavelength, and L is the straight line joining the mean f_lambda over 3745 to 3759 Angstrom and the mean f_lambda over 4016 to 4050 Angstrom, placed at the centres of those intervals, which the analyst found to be 3.4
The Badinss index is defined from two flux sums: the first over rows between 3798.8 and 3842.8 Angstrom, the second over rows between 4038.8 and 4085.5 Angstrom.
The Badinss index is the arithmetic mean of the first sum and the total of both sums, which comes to 739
